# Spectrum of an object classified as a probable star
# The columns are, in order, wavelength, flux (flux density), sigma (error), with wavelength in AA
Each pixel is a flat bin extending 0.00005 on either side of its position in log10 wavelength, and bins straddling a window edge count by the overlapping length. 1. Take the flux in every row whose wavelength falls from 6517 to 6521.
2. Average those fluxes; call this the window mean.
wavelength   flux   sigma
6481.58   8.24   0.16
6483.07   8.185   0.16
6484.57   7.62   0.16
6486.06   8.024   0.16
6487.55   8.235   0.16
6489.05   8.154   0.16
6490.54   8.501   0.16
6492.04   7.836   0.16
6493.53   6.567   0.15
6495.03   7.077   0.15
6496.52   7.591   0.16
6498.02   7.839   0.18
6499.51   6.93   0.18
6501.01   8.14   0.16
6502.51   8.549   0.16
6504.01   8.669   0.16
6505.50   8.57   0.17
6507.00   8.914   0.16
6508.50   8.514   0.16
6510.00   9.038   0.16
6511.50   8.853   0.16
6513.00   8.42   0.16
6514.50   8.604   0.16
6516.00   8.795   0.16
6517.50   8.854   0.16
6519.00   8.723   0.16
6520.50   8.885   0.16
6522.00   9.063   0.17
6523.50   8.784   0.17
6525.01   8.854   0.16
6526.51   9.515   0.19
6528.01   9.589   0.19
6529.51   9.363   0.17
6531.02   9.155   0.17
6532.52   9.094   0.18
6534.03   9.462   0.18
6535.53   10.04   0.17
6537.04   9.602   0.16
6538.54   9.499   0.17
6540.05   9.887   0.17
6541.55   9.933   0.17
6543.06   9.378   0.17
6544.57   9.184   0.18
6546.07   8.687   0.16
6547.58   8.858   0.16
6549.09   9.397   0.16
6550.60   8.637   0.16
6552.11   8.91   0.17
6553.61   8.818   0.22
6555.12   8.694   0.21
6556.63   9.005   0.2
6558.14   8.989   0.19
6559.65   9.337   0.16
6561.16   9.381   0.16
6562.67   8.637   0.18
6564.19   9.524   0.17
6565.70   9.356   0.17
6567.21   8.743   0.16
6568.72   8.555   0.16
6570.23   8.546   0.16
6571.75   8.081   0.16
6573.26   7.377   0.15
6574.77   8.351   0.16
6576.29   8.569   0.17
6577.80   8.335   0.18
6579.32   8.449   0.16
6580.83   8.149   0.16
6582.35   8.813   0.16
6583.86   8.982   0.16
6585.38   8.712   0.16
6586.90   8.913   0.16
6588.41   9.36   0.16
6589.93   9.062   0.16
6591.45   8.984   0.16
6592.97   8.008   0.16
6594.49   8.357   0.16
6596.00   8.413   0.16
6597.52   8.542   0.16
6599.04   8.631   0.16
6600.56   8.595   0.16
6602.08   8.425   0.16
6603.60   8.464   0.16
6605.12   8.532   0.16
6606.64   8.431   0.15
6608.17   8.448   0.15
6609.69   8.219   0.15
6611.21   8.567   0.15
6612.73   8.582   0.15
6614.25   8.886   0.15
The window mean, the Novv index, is 8.82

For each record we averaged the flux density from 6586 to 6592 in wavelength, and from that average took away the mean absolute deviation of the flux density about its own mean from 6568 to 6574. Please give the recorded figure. 8.7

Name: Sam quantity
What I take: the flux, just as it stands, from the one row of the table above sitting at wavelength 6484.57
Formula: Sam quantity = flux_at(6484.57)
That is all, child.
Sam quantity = 7.62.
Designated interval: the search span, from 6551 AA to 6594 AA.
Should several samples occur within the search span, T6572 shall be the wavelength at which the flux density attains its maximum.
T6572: 6564.19 AA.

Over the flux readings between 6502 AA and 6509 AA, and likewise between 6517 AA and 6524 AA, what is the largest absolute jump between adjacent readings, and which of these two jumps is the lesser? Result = 0.28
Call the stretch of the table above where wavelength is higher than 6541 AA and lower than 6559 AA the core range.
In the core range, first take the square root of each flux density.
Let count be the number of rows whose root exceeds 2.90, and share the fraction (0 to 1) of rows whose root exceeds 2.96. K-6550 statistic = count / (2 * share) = 8.0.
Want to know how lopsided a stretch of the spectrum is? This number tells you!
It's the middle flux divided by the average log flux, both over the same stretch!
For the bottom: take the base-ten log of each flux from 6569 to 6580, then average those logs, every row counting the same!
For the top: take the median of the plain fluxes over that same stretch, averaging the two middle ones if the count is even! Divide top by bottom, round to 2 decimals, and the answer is 9.12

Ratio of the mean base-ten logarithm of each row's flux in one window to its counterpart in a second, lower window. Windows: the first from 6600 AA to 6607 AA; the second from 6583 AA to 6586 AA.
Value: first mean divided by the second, 0.98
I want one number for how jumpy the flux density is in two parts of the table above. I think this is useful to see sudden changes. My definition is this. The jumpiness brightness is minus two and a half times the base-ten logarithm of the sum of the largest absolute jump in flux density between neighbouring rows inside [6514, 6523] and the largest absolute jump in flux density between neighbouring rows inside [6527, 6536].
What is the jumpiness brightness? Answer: 0.29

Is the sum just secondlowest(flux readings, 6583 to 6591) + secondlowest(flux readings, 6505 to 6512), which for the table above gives 17.5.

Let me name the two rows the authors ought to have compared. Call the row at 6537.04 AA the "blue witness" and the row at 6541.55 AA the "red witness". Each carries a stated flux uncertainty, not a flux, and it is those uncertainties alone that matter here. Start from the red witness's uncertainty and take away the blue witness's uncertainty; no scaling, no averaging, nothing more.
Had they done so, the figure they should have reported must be 0.01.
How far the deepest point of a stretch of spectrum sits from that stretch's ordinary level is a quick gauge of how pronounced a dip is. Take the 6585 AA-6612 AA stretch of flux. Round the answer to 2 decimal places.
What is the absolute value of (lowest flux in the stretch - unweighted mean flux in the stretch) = 0.58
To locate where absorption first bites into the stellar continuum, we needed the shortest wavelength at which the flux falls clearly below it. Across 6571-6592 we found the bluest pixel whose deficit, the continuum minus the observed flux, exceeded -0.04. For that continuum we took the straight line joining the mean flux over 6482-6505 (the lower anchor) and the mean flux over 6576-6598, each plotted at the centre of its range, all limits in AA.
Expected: 6571.75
